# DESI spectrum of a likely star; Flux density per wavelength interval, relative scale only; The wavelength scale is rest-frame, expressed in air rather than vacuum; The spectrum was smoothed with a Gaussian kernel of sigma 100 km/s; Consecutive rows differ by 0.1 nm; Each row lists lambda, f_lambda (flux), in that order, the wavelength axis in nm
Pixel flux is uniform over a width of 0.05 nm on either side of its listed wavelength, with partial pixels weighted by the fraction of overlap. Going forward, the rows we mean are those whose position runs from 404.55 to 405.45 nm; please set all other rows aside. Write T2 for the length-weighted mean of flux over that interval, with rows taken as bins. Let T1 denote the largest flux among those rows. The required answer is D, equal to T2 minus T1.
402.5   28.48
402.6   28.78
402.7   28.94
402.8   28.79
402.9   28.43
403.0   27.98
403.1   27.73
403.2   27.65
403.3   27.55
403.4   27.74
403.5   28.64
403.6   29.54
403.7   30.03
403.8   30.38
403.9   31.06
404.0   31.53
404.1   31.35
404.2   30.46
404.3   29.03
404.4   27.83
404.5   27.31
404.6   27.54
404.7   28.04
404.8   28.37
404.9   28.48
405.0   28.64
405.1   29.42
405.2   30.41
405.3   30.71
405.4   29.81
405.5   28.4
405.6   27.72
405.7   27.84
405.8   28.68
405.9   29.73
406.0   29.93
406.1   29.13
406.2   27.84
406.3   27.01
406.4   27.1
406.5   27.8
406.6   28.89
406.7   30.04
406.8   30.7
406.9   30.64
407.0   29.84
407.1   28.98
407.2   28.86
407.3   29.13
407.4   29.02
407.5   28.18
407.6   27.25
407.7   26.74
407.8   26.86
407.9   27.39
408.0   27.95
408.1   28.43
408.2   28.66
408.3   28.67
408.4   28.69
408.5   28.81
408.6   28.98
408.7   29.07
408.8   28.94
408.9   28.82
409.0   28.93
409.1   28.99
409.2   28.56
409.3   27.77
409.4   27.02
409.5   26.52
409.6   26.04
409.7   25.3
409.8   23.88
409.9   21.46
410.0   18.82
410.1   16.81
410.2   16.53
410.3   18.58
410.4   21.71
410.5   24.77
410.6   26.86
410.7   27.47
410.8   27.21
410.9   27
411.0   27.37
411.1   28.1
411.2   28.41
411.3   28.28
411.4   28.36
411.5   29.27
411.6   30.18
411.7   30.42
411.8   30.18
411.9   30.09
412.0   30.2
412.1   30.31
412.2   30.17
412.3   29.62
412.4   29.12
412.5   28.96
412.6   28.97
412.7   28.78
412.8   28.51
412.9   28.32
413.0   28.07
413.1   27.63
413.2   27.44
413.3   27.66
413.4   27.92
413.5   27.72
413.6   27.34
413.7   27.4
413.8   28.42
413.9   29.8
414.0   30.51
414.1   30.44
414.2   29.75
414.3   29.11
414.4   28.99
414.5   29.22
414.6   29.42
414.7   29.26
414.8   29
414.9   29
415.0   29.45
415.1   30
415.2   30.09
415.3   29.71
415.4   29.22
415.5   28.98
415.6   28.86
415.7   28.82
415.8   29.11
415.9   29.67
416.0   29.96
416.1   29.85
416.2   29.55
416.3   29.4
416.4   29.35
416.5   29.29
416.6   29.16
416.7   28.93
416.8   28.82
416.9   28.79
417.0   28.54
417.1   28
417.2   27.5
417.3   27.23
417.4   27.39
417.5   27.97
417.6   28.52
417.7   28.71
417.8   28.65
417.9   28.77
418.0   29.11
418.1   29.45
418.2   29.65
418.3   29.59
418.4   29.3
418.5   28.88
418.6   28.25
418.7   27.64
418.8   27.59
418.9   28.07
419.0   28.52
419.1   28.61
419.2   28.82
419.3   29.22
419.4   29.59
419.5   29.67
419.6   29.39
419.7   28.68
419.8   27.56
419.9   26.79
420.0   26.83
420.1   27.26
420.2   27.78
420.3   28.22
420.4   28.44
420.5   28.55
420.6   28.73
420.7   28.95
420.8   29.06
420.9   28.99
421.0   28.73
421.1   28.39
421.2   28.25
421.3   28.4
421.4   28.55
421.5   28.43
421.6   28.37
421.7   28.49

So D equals -1.7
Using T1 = 30.71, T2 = 29.05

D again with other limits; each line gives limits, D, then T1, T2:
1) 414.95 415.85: -0.7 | 30.09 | 29.36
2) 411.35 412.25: -0.5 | 30.42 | 29.91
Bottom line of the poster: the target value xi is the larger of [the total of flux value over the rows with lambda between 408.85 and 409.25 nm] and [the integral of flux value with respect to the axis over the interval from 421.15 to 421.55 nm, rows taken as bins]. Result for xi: 115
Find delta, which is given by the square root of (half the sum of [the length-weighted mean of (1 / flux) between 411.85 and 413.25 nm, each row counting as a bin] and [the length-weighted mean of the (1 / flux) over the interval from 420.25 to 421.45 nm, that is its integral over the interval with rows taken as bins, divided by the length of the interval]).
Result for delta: 0.186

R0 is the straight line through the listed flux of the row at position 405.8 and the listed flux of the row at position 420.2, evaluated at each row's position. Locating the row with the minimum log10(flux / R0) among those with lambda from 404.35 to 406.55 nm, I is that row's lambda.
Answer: 406.3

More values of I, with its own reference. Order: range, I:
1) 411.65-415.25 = 413.6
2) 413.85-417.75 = 417.3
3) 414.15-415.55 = 414.4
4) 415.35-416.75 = 415.7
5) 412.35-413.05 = 413.0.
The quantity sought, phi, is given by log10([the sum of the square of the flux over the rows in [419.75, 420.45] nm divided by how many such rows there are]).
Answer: 2.88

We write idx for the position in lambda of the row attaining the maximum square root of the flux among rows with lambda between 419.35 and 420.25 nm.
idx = 419.5 nm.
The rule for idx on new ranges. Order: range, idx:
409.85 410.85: 410.7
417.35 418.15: 418.1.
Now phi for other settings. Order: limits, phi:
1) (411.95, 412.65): 2.94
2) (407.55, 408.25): 2.88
